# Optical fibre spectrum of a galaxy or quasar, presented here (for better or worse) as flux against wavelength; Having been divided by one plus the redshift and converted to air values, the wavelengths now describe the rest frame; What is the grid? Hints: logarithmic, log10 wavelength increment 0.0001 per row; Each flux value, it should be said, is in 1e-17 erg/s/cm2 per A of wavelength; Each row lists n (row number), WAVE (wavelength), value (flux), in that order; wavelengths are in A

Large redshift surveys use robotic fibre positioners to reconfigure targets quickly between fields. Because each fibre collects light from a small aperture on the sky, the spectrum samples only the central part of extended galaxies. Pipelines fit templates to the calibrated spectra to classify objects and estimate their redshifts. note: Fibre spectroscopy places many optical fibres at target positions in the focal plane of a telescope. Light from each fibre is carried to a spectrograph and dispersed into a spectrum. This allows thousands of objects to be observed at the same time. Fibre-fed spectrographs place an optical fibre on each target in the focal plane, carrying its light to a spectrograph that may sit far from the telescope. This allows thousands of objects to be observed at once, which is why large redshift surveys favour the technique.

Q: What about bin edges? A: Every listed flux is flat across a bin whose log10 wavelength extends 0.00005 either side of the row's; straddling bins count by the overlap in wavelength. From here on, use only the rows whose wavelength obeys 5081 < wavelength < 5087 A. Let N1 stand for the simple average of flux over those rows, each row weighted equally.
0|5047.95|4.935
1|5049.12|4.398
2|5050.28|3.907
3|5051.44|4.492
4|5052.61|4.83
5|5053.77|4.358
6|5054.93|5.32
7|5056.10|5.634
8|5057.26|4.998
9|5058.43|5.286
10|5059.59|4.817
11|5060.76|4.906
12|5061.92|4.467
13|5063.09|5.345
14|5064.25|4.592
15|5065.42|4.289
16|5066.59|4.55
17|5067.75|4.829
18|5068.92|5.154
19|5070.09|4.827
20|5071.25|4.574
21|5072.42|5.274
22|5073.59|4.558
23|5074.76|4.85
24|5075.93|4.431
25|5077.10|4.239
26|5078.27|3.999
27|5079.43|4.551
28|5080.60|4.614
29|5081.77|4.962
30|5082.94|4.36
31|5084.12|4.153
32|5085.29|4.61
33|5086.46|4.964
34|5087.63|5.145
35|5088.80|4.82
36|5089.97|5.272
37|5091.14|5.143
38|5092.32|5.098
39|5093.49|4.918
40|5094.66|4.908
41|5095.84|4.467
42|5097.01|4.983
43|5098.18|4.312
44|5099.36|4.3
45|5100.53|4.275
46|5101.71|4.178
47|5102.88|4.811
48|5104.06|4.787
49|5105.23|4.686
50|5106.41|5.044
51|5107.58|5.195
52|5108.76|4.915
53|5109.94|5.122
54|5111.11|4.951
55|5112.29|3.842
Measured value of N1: 4.6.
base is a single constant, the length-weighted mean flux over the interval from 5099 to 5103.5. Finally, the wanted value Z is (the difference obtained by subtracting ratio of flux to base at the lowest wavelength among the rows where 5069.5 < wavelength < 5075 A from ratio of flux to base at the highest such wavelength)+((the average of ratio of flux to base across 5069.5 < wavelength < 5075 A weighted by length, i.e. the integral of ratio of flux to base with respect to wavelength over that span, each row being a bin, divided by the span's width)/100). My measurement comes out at 0.02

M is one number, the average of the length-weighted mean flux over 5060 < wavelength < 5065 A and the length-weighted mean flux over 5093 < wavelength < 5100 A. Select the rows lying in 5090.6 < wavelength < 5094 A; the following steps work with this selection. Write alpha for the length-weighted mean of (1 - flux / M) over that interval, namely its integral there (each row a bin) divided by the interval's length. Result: -0.07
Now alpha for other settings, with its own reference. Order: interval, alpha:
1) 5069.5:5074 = -0.02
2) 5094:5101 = 0.04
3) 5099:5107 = 0.03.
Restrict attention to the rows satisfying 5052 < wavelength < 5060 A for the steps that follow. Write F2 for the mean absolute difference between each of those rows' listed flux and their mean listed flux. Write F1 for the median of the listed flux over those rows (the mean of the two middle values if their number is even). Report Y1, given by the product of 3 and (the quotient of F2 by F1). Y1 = 0.19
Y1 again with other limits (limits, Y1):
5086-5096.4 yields 0.10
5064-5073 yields 0.17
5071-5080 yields 0.17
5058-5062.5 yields 0.14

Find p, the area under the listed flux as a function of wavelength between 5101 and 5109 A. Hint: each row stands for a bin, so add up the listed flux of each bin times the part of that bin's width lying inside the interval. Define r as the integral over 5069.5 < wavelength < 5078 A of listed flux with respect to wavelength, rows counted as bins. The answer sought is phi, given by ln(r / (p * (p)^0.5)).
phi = -1.79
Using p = 38.3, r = 40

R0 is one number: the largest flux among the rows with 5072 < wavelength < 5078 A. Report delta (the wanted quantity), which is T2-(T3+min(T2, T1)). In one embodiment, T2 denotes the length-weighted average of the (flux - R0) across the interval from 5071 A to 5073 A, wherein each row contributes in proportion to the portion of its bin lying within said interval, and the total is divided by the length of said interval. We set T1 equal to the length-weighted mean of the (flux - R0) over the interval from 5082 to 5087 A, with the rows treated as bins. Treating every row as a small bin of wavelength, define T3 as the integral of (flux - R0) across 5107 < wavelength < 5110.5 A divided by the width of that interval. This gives 0.6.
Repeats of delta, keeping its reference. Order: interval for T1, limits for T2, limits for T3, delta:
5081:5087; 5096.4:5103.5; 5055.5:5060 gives 0.1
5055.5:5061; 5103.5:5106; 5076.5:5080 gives 1.0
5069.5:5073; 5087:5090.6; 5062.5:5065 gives 0.5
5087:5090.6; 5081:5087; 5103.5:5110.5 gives 0.3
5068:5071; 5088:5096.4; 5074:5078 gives 0.8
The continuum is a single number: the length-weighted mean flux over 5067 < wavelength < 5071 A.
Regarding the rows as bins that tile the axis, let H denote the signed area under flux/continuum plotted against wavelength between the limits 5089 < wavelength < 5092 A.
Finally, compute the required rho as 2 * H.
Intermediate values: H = 3.1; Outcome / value 6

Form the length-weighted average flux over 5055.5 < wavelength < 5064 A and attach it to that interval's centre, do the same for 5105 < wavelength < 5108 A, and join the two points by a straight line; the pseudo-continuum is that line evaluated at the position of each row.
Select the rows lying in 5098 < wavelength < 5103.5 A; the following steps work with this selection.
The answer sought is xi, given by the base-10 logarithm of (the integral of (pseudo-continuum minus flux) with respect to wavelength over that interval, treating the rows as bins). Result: 0.5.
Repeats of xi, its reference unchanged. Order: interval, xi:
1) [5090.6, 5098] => 0.0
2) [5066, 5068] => -0.1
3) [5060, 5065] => 0.1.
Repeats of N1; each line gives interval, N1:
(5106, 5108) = 5.1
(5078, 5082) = 4.5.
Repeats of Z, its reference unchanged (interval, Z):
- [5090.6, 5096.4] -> -0.14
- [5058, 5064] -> 0.02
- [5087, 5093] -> 0.00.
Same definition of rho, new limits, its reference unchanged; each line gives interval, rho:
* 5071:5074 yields 6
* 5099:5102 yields 5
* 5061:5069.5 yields 16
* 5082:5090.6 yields 17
